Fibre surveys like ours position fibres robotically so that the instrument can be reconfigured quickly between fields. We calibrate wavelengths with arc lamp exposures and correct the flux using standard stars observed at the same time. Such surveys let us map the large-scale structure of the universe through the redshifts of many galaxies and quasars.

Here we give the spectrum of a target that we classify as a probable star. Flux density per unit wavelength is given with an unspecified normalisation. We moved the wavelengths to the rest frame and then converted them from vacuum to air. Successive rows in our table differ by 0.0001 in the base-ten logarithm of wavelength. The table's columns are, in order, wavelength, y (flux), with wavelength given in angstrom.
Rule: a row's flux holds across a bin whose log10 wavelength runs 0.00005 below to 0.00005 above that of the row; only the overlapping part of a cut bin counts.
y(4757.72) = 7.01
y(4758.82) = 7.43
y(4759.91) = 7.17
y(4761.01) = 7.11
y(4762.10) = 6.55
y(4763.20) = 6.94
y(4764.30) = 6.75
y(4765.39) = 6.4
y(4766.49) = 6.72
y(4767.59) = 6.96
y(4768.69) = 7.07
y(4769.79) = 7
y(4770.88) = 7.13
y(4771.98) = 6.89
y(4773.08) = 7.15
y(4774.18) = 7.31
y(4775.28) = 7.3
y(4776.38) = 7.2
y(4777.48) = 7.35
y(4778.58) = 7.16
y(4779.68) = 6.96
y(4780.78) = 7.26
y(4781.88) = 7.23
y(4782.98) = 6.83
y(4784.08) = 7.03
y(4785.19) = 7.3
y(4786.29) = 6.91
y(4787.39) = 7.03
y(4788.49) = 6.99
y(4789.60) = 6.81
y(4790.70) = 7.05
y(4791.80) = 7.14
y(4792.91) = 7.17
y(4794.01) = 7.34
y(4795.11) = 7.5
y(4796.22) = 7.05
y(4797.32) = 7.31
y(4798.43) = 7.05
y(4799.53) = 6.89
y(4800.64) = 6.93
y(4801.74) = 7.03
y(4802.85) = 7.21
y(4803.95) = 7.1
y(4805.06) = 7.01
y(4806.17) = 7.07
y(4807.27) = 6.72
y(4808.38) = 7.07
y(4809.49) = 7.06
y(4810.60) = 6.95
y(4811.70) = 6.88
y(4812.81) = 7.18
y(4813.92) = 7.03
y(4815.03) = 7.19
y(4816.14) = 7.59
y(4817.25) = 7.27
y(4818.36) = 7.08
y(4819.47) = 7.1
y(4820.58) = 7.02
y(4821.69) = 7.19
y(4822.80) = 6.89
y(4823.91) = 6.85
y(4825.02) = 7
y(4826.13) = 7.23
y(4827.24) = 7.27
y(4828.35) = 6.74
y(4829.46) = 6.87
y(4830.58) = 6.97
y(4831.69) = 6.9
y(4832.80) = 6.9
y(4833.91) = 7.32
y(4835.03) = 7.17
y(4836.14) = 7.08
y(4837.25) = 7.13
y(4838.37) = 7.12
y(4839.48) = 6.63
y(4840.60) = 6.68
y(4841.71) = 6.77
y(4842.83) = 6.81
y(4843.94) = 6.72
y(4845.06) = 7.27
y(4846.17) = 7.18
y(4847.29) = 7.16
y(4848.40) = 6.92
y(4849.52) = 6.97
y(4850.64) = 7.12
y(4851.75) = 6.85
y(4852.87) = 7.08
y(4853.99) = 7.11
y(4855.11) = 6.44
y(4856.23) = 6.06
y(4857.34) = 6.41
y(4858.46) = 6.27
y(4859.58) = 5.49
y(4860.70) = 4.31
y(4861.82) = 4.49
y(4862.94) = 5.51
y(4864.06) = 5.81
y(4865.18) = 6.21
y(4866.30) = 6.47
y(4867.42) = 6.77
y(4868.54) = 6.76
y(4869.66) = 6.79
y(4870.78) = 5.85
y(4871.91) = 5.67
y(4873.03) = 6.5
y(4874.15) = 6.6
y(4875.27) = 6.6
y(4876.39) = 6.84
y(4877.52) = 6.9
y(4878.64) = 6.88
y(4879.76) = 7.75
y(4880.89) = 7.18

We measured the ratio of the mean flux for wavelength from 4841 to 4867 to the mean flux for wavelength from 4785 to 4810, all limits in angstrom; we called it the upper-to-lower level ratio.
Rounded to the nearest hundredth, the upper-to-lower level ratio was 0.91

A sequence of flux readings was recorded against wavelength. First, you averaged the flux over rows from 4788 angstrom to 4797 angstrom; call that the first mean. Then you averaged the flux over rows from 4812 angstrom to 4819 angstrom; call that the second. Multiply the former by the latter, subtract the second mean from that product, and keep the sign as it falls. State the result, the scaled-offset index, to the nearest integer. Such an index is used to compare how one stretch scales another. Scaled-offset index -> 44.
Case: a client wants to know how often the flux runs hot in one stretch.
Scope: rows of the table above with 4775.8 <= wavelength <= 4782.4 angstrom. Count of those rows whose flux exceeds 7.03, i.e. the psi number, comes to 5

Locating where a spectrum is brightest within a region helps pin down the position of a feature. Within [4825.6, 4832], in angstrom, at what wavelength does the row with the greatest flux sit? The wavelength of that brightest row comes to 4827.24 angstrom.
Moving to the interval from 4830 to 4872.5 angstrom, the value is 4833.91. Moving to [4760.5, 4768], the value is 4761.01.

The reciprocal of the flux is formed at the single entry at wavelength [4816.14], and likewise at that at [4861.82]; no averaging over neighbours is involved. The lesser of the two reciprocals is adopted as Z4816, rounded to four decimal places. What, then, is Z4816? 0.1318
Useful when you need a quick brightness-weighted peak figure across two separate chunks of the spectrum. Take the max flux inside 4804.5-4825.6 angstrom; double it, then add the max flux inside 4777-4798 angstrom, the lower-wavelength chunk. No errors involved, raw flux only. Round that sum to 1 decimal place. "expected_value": 22.7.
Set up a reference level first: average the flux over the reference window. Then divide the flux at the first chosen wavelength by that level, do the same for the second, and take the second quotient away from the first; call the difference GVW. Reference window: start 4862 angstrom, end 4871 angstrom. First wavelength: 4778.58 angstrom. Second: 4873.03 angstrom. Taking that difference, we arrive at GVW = 0.11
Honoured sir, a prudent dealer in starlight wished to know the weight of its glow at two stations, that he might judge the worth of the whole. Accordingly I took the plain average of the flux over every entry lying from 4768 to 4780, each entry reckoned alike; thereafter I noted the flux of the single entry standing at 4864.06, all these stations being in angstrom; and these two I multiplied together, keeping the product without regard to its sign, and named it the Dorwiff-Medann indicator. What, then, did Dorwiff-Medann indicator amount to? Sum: 41.5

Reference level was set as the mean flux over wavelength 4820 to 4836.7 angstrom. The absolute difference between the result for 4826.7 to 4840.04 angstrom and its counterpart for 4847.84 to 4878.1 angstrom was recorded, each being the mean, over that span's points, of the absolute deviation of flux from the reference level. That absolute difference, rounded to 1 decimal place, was 0.5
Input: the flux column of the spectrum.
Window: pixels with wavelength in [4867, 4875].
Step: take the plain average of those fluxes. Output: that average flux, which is 6.42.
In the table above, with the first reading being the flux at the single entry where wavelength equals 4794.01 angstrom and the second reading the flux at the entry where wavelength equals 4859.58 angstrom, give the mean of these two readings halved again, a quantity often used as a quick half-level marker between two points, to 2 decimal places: 3.21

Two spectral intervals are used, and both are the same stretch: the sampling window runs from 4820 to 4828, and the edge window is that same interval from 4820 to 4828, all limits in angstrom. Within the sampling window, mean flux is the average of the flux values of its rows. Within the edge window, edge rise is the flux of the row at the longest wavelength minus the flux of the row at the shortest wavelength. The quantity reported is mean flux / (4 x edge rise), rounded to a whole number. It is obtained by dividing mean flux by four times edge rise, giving 7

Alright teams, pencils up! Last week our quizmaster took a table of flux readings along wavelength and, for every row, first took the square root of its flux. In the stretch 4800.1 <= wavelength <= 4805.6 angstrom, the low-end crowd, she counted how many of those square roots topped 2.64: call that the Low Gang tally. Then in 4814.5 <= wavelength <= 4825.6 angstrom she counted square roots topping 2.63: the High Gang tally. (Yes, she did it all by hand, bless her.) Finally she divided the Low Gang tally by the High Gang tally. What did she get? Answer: 0.50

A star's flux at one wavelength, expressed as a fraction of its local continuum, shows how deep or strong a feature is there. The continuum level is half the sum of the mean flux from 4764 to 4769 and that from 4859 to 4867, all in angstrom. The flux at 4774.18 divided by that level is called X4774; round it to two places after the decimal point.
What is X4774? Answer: 1.19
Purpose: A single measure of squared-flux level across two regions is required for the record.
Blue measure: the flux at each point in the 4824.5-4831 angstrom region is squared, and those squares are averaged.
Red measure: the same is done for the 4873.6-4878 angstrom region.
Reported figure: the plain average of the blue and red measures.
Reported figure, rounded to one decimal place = 47.3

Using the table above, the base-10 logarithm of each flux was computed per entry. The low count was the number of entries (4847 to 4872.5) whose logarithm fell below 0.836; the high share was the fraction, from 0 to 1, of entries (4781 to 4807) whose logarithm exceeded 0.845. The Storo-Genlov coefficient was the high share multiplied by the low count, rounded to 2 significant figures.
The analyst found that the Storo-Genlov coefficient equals 13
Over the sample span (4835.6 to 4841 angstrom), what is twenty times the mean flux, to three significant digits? 139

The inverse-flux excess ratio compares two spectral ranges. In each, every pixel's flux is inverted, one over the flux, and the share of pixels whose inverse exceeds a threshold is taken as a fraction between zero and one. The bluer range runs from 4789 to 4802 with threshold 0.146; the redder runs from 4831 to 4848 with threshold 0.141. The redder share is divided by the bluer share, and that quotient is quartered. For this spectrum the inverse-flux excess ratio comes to 1.6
